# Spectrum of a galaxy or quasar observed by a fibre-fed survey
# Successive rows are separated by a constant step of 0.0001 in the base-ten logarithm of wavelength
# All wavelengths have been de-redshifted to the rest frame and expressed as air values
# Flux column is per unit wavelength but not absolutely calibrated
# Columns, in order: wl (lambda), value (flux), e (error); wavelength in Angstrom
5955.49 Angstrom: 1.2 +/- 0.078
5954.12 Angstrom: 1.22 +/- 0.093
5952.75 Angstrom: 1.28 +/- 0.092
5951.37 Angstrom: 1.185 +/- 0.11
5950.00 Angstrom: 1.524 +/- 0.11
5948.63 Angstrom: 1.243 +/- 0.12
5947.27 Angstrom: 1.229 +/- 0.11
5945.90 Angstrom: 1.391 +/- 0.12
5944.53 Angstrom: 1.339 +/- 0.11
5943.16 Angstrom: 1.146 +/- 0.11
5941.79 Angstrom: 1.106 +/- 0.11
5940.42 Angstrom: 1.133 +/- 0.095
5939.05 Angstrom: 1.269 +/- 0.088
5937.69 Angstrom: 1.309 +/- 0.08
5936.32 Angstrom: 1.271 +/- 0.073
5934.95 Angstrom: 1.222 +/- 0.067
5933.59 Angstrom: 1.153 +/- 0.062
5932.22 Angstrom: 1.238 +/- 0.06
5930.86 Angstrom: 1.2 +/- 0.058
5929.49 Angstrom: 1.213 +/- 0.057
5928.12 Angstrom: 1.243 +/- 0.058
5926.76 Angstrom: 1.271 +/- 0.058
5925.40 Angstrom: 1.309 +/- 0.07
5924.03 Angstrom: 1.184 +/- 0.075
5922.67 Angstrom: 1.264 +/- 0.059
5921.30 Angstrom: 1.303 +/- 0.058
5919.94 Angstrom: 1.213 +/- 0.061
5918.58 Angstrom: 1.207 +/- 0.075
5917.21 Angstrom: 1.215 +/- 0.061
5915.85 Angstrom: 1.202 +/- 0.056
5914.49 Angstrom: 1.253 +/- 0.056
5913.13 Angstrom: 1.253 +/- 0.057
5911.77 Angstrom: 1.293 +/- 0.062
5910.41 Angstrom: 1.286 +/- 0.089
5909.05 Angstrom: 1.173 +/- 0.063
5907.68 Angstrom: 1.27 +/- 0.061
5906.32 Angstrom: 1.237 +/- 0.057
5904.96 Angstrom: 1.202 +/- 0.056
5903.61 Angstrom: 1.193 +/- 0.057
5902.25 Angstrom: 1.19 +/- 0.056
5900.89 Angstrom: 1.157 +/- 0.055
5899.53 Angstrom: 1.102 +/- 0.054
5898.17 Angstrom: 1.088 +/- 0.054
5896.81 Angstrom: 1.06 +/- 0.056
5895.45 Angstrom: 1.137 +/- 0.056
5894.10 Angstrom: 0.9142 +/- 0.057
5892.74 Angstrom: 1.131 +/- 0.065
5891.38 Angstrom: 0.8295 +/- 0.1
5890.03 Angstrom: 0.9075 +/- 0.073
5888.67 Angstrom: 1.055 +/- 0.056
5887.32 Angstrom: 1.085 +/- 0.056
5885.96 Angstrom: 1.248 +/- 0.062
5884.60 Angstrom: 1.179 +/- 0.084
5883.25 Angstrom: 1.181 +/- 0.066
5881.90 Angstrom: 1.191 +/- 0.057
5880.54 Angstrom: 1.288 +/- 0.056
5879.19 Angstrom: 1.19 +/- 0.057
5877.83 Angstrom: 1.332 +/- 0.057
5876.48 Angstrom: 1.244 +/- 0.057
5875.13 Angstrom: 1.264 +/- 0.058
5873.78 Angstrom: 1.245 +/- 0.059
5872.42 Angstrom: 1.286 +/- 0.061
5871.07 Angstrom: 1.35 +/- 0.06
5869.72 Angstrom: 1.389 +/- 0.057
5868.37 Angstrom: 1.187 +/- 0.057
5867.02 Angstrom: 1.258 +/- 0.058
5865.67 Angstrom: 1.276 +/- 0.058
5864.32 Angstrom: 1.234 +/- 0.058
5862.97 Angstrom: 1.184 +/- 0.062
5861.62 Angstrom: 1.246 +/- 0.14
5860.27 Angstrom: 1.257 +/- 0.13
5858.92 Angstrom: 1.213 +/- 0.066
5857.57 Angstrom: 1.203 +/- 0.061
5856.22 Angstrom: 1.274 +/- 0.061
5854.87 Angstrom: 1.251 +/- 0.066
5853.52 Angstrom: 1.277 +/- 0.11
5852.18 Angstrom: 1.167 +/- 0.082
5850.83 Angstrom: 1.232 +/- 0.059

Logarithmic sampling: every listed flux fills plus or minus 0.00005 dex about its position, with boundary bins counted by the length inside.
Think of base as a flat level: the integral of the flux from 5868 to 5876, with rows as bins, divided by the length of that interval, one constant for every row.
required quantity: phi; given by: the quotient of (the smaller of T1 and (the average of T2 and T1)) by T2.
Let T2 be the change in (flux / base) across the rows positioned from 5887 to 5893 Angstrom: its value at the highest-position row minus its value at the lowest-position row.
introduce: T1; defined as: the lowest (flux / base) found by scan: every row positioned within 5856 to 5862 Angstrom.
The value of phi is 14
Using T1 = 0.93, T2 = 0.04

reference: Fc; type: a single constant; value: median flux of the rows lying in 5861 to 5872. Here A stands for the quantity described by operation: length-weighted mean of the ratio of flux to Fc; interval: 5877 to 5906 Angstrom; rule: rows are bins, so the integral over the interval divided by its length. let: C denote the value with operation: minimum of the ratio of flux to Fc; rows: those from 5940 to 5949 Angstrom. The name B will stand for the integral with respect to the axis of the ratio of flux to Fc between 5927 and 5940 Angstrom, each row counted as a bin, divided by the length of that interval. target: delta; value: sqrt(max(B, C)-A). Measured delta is 0.29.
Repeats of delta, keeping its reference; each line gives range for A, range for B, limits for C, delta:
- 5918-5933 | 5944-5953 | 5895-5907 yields 0.24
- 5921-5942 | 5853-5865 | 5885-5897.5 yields 0.06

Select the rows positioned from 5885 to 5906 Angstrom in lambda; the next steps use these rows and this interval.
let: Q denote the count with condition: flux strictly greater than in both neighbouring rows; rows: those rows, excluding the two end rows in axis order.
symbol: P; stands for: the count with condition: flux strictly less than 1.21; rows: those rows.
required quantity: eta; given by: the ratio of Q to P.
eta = 0.1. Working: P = 14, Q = 2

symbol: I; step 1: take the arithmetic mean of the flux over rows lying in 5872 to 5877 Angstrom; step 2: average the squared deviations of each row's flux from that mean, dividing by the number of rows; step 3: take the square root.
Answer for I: 0.02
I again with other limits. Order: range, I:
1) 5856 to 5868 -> 0.03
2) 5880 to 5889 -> 0.08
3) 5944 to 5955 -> 0.11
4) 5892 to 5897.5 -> 0.09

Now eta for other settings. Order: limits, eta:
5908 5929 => 1.0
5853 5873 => 1.3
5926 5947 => 0.4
